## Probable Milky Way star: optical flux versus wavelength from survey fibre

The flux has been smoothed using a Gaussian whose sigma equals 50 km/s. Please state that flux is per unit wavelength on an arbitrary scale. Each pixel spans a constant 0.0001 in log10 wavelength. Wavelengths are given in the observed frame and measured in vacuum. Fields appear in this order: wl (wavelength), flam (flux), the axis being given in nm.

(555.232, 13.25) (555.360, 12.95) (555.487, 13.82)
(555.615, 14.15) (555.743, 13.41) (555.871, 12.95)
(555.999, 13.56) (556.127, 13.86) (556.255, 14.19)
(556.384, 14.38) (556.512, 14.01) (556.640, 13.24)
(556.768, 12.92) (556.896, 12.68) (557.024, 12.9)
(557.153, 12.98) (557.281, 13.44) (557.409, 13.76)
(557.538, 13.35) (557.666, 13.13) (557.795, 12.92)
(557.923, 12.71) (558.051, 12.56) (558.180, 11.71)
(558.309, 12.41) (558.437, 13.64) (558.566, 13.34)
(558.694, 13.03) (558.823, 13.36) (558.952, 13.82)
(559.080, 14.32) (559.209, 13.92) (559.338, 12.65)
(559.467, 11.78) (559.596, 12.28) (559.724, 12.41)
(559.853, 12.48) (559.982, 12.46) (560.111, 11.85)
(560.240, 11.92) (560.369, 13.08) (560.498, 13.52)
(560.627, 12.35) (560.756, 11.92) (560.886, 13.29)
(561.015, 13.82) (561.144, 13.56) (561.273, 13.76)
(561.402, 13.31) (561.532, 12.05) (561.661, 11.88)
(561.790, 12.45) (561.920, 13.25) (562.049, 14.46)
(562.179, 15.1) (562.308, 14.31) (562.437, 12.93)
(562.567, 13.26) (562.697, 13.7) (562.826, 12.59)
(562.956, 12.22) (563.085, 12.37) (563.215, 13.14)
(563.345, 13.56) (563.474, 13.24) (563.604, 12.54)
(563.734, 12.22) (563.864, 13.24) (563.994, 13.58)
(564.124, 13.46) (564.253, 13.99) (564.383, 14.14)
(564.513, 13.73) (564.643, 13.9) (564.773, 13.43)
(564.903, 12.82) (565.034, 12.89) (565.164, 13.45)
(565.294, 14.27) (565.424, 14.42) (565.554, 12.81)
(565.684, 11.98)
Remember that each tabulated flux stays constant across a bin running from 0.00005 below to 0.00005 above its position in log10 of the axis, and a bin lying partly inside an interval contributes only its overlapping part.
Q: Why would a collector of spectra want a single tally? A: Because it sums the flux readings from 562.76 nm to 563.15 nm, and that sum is 37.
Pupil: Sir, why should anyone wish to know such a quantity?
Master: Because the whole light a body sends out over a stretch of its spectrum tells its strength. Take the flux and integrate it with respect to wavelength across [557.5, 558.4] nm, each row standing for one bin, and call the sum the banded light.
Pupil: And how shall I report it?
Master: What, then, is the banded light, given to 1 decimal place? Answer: 11.4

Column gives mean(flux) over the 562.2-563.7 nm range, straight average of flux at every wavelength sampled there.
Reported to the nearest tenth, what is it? 13.1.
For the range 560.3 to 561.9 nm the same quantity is 12.9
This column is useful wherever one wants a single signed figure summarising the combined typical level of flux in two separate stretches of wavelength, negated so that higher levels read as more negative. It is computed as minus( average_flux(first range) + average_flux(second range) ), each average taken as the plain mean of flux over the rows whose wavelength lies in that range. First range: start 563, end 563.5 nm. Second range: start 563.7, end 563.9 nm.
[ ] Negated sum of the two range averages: -25.8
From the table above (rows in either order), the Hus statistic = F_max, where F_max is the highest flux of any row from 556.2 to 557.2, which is 14.38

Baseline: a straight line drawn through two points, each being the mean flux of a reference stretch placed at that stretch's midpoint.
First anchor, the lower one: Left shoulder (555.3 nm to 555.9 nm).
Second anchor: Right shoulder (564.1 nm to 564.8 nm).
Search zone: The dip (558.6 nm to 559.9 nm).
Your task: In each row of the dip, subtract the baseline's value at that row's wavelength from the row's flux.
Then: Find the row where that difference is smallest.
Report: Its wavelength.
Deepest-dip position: 559.467 nm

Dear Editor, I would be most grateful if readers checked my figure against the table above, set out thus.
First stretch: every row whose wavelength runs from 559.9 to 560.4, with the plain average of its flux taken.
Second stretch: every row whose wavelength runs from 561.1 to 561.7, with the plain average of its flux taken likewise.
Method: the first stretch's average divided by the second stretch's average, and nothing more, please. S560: 0.95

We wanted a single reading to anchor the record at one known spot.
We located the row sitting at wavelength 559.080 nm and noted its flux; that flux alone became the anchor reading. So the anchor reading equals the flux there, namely 14.32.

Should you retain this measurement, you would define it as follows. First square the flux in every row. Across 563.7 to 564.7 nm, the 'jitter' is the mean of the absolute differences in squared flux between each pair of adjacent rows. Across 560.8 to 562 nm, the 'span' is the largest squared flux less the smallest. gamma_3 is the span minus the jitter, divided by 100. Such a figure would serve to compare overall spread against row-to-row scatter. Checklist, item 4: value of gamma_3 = 0.39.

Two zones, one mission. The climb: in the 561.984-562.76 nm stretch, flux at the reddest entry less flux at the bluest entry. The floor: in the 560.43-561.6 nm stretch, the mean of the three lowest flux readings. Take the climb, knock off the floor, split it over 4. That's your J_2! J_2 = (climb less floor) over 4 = -3.2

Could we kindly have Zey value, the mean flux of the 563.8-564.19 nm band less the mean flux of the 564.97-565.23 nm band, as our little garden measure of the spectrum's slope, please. 0.3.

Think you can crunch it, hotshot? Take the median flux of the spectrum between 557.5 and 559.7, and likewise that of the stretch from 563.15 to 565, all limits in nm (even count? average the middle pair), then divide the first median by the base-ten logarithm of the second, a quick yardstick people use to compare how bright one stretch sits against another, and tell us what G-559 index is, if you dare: 11.5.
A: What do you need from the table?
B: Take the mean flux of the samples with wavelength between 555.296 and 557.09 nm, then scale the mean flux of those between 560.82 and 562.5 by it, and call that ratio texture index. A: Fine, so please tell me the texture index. 0.99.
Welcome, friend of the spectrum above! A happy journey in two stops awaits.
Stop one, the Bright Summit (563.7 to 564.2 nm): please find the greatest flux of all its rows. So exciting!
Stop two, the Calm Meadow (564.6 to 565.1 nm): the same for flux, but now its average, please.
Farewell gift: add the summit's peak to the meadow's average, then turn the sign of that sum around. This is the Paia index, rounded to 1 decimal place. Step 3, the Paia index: -26.8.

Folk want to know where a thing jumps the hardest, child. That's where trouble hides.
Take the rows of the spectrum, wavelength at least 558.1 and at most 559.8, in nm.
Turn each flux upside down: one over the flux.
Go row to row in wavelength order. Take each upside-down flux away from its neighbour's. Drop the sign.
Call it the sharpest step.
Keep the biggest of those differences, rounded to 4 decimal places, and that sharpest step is 0.0073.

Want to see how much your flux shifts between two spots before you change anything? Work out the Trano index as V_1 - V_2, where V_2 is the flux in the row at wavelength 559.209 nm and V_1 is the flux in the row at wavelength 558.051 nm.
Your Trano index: -1.4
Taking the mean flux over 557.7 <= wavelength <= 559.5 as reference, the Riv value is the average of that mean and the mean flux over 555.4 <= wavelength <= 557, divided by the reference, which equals 1.02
